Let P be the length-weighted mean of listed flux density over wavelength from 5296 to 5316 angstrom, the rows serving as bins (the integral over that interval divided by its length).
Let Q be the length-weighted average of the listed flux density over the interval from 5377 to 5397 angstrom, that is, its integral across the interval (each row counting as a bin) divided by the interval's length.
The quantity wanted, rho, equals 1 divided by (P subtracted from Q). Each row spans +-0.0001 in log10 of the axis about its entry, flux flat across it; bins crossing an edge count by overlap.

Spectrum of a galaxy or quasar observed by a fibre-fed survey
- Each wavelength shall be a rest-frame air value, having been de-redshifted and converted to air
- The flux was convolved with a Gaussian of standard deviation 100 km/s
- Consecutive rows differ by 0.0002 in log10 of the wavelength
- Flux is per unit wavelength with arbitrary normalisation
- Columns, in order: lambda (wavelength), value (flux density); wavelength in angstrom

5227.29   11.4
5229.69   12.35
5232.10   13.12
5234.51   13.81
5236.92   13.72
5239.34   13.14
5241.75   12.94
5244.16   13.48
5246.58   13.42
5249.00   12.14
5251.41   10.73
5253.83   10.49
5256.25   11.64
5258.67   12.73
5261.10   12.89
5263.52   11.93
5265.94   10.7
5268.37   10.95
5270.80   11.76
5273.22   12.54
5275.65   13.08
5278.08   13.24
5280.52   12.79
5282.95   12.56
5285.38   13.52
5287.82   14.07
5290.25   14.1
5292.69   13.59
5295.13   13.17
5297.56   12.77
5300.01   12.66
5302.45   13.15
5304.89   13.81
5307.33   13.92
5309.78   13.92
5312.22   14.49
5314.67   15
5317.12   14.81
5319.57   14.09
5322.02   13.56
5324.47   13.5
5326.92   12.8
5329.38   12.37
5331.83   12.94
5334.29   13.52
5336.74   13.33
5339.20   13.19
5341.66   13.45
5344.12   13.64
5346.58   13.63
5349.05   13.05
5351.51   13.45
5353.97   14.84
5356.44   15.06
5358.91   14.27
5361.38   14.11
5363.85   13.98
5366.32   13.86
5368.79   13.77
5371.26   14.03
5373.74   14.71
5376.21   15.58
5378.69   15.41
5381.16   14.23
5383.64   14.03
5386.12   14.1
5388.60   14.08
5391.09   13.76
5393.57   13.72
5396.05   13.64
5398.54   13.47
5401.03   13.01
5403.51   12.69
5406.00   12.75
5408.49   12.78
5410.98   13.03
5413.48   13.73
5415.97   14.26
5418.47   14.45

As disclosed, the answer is 2.2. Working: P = 13.7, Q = 14.2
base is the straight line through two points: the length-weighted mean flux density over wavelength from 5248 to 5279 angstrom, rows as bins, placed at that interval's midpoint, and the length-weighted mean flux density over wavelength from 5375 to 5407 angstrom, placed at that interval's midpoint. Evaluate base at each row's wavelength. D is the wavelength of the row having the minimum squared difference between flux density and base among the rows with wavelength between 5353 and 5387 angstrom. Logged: 5368.79 angstrom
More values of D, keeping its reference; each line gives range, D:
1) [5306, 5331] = 5326.92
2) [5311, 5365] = 5331.83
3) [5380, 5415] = 5391.09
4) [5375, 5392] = 5391.09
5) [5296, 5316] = 5300.01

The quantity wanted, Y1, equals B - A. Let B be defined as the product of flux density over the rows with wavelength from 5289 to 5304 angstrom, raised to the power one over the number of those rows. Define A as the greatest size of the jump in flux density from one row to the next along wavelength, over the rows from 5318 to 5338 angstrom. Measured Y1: 12.5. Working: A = 0.70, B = 13.2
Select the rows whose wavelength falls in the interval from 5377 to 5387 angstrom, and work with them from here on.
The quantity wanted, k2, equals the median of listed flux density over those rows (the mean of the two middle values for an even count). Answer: 14.2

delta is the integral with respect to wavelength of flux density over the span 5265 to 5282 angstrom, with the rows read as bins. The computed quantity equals 207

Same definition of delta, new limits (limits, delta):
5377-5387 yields 145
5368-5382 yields 205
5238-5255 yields 210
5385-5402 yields 233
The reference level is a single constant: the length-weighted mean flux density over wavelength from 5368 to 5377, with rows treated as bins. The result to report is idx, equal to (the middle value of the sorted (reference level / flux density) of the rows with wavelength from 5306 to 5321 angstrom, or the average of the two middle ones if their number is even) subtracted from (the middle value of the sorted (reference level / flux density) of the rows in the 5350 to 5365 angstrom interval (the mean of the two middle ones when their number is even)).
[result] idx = 0.007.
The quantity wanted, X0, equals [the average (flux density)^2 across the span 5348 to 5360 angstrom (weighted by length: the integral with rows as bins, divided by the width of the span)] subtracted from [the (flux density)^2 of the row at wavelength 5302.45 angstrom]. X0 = -28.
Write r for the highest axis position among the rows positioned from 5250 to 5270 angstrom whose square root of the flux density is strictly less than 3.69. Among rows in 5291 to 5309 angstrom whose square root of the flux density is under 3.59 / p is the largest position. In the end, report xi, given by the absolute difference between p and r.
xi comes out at 31.6 angstrom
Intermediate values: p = 5300.01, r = 5268.37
